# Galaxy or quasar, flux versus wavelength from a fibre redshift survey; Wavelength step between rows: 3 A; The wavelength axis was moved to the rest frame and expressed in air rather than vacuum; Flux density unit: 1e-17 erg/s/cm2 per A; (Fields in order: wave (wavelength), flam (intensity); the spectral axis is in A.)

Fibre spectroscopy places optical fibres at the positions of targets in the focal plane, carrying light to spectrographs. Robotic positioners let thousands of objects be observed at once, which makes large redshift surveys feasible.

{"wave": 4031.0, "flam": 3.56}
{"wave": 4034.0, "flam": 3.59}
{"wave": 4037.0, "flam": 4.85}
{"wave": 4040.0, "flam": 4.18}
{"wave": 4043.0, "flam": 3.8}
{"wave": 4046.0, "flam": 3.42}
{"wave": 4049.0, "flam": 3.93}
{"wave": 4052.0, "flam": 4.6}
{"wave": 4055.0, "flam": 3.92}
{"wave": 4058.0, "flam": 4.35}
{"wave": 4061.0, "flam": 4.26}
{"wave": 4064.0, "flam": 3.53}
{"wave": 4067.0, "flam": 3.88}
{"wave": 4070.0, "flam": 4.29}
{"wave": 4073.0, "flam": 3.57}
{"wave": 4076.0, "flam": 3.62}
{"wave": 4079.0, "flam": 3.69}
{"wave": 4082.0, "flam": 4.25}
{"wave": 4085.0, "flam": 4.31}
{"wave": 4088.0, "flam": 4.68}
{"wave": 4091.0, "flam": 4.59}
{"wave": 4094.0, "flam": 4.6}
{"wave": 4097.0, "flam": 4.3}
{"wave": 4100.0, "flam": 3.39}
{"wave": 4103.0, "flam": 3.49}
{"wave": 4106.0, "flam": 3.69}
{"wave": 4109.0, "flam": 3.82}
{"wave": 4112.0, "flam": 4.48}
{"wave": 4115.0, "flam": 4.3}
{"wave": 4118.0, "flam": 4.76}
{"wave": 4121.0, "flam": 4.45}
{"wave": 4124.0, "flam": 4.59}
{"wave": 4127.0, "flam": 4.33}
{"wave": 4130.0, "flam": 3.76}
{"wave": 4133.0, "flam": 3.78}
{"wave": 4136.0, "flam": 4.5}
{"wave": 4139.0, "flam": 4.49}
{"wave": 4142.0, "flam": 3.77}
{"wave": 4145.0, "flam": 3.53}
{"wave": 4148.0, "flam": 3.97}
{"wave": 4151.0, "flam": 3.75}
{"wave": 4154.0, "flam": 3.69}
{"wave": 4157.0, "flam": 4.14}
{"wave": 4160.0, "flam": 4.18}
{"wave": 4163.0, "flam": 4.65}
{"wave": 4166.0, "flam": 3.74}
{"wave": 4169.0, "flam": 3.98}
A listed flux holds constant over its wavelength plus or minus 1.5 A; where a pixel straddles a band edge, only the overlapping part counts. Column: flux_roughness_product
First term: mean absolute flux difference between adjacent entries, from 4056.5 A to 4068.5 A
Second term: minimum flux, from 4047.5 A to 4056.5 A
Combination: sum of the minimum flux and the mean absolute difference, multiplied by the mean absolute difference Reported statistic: 1.68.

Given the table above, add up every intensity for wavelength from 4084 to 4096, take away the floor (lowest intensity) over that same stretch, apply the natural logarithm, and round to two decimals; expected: 2.63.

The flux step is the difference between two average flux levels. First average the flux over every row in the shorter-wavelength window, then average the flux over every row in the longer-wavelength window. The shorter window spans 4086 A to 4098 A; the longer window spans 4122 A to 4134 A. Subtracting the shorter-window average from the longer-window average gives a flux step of -0.4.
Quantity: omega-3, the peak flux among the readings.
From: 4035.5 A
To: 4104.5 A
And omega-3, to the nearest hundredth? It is 4.85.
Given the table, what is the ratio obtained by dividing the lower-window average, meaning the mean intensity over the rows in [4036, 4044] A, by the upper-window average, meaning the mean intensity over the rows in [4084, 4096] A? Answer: 0.94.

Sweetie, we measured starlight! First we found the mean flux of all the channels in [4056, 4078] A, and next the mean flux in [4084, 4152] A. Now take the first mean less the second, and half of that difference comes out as -0.11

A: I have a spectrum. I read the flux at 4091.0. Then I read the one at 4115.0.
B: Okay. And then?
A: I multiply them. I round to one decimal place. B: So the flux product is 19.7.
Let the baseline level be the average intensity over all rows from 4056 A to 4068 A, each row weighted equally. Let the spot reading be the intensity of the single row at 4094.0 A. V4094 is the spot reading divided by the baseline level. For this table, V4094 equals 1.15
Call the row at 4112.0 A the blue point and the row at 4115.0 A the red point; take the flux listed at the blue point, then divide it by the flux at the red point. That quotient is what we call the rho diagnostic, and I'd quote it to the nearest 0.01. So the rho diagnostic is 1.04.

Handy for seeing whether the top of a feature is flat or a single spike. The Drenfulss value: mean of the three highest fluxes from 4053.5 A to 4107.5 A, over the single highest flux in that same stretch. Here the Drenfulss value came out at 0.99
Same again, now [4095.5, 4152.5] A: 0.97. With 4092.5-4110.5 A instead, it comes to 0.92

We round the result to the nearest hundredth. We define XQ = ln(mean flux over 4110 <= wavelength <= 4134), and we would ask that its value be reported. 1.46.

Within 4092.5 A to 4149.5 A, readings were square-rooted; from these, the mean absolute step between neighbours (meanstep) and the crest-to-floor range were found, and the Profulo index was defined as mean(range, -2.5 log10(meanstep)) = 1.49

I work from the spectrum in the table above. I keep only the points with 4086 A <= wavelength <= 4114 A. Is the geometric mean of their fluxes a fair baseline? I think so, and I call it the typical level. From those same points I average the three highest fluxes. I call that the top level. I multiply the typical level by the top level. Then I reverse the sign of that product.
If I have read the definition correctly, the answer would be -18.9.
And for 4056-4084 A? -16.9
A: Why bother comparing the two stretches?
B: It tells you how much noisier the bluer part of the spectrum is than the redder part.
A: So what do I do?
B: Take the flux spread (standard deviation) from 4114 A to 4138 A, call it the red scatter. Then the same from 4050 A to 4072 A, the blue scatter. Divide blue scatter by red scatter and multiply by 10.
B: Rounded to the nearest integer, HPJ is 10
